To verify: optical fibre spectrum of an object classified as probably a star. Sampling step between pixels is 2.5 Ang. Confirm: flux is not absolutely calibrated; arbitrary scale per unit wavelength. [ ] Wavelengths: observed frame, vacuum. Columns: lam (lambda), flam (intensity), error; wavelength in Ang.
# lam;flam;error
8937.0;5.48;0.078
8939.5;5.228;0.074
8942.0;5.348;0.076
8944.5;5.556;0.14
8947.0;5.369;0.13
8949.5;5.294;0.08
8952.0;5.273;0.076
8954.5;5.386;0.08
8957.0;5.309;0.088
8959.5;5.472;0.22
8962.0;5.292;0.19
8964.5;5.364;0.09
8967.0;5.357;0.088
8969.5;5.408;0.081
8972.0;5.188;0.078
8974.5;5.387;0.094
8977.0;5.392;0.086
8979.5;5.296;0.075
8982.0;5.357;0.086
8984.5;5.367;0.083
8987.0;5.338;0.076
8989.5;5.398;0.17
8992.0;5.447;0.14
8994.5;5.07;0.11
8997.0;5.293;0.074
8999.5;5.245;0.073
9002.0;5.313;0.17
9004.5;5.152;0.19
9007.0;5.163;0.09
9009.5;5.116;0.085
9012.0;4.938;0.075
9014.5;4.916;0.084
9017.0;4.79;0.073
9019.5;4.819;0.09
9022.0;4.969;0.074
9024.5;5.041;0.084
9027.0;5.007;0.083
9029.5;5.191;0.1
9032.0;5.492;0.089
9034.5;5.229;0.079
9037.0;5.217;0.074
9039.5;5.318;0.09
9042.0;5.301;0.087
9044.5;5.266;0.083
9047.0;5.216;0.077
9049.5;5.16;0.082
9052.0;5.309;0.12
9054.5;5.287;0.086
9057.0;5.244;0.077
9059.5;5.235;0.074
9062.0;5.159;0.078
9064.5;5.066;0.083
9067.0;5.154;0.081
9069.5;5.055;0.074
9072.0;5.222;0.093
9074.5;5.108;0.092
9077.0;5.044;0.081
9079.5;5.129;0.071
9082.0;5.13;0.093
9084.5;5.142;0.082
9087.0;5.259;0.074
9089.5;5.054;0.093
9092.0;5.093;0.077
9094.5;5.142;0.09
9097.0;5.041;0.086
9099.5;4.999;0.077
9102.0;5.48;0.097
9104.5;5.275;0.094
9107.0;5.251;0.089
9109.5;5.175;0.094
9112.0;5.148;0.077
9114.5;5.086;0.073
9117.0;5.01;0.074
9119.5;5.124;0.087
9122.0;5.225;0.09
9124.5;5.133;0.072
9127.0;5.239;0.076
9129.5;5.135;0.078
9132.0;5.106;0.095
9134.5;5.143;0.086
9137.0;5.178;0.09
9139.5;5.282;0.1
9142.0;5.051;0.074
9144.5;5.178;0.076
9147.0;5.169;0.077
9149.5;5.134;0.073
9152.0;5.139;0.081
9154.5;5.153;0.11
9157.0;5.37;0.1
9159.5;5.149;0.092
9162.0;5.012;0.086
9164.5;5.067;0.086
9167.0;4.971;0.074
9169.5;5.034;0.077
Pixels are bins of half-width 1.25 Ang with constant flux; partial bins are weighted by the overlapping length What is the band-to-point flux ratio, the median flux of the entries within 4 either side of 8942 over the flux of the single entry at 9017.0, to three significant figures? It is 1.12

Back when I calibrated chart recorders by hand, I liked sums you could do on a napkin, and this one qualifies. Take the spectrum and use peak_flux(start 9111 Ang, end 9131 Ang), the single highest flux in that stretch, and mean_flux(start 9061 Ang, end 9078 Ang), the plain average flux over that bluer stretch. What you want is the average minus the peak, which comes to -0.12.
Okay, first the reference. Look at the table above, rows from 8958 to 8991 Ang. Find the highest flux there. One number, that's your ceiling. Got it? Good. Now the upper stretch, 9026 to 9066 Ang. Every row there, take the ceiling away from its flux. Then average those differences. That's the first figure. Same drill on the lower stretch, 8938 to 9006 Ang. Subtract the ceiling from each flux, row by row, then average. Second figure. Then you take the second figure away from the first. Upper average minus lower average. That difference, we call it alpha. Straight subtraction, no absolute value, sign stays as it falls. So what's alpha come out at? -0.10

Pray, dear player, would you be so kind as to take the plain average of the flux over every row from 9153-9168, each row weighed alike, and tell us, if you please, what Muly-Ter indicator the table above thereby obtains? 5.12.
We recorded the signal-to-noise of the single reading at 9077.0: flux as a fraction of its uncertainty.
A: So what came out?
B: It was 62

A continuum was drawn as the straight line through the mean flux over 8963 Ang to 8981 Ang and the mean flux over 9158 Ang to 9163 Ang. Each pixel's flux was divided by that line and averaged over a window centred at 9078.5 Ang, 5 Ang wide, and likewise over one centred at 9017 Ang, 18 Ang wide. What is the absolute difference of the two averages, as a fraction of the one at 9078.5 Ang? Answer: 0.04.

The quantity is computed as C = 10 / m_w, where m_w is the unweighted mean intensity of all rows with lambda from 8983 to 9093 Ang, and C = 1.934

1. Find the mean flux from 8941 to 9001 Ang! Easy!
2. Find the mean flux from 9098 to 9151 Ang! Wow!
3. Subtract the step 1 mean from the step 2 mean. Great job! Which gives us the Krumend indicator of -0.17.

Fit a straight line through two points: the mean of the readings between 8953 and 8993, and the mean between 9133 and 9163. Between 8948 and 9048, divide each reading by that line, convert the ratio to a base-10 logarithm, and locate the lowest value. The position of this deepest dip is 9017.0 Ang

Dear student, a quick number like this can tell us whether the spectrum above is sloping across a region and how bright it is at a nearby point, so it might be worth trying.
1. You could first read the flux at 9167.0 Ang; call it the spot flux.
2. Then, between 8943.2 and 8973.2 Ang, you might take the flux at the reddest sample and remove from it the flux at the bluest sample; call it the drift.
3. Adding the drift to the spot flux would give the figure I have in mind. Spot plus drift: 4.603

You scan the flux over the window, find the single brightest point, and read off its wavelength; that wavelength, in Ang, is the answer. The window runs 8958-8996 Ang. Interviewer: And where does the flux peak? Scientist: 8959.5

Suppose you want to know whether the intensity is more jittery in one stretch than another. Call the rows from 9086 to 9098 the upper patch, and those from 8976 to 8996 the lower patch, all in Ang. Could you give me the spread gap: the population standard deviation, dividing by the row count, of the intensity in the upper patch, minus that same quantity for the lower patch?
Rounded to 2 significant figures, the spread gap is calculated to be -0.029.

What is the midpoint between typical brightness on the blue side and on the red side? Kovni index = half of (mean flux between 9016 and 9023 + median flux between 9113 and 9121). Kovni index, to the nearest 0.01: 4.97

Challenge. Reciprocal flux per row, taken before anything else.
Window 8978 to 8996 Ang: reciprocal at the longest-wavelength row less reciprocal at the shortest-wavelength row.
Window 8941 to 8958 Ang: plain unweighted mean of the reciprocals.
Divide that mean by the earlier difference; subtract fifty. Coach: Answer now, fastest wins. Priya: -28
